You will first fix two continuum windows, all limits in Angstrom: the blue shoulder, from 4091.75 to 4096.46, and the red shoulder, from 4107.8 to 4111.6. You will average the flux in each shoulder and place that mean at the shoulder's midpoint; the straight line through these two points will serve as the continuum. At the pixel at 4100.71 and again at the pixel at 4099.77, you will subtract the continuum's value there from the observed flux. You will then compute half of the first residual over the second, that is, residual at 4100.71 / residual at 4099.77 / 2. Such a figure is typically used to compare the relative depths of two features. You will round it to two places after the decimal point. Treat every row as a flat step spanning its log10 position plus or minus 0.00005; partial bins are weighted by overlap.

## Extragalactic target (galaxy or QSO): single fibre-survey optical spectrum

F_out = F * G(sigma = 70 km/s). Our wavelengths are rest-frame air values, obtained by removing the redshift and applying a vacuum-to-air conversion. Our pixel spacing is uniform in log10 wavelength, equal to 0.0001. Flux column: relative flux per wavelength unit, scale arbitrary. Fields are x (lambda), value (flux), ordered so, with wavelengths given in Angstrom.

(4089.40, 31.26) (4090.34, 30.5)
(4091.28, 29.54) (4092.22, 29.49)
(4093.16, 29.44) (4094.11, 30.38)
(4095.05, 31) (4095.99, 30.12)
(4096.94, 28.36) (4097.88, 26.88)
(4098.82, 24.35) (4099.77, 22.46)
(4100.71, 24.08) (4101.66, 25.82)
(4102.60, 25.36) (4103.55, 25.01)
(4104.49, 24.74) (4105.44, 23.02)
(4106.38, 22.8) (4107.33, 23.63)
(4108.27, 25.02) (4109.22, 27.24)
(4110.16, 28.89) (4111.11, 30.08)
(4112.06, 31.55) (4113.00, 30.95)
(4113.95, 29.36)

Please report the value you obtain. 0.37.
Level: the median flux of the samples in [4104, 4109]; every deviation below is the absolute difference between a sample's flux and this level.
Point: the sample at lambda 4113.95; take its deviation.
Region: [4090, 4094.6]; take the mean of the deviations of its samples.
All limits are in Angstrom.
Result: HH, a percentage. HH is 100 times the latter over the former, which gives 109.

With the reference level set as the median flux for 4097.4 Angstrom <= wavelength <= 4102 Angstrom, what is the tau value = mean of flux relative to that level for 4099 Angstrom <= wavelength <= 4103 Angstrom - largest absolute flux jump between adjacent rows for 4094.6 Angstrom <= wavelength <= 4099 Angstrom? -1.5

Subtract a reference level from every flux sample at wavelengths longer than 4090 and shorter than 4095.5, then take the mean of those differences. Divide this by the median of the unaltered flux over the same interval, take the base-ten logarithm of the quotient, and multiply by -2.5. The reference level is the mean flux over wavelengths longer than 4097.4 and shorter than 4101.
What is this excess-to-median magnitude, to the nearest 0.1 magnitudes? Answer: 1.8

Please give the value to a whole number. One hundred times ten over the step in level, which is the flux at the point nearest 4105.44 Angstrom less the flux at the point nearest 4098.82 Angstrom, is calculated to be -752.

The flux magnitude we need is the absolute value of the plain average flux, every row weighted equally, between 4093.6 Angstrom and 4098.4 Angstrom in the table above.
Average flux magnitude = 29.3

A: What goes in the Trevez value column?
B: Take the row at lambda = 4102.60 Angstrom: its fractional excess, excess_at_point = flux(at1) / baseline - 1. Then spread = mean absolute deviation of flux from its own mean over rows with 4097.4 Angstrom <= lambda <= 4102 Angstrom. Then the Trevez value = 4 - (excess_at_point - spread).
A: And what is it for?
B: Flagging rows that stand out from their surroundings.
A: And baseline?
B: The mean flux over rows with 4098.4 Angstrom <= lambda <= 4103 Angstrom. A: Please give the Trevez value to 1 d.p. 5.3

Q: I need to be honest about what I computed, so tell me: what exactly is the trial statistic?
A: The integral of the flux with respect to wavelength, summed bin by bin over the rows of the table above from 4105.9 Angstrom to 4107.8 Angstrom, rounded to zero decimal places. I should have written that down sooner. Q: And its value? 44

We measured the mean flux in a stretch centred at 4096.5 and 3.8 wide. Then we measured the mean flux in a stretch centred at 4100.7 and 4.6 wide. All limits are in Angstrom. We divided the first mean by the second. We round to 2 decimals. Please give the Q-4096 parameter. 1.19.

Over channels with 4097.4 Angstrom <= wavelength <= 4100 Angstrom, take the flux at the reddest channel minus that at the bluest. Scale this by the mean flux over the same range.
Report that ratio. -0.18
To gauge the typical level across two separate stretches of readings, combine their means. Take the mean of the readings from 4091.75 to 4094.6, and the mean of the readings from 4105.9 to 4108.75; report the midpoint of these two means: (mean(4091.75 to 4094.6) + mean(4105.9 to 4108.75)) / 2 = 26.8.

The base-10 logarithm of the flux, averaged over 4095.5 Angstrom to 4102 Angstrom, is 1.41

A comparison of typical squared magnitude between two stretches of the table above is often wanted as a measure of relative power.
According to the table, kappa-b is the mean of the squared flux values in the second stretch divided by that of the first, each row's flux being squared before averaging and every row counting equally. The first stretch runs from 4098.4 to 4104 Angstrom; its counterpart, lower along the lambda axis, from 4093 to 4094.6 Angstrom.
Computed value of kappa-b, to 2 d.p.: 1.49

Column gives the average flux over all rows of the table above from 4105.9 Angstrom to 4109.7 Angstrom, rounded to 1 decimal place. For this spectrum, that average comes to 24.7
